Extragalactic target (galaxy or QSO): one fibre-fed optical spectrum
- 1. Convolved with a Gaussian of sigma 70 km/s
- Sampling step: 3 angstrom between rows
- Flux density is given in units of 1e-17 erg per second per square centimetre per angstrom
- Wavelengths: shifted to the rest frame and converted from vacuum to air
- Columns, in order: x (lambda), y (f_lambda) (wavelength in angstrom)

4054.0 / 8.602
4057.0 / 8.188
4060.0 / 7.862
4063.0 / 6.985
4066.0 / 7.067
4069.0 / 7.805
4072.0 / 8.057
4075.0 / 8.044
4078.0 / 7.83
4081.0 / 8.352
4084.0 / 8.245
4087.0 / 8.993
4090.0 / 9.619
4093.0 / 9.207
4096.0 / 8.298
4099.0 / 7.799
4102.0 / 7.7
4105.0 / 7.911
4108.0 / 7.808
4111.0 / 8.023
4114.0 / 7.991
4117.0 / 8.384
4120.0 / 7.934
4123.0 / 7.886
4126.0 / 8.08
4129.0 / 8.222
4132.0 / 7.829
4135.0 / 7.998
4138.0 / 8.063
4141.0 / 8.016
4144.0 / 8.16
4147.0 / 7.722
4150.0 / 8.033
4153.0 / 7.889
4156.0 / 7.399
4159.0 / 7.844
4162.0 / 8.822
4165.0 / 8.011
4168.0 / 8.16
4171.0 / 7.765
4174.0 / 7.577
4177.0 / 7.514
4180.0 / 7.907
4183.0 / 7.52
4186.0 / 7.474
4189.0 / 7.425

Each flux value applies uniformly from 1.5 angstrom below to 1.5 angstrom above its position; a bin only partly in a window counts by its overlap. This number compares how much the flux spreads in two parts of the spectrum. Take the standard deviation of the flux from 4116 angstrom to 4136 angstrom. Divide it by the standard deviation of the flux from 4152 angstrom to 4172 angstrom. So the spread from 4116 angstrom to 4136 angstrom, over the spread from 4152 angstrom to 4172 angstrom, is 0.45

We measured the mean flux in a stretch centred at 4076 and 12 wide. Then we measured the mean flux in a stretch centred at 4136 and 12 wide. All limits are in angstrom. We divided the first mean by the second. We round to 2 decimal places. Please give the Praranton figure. 1.01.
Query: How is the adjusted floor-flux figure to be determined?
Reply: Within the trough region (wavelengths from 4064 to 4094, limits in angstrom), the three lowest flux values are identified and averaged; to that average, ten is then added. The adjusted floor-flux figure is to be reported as 17.6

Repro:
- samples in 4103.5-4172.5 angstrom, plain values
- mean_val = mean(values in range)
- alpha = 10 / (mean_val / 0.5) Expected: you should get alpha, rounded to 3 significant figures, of 0.625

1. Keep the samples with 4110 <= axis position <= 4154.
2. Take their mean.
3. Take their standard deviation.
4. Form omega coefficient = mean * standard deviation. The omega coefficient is 1.3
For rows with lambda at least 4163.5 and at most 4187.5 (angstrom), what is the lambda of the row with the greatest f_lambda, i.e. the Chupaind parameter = 4168.0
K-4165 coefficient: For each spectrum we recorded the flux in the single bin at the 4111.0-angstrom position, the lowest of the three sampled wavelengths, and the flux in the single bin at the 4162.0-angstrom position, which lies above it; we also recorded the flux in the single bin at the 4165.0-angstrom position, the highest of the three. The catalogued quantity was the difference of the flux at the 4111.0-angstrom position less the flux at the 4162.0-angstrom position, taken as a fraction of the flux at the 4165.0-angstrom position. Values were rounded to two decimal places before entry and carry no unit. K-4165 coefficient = -0.10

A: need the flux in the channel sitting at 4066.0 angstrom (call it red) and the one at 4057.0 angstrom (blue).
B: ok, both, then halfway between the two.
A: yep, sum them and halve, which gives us 7.63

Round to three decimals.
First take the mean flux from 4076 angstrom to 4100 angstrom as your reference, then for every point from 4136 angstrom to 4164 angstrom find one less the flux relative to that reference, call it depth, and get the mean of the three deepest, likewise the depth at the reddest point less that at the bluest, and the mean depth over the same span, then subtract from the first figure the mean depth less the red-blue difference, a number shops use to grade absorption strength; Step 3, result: -0.049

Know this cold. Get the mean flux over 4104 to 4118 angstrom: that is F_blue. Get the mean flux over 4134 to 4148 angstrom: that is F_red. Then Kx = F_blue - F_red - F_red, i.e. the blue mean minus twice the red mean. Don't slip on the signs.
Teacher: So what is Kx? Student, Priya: -8.0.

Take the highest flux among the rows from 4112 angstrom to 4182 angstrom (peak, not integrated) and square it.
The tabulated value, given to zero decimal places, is 78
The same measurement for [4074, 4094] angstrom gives 93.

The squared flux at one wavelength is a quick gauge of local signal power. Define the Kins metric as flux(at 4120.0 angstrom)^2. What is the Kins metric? 63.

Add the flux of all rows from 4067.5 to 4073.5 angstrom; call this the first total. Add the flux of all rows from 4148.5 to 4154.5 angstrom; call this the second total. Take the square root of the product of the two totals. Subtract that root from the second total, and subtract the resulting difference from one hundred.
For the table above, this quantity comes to 100.0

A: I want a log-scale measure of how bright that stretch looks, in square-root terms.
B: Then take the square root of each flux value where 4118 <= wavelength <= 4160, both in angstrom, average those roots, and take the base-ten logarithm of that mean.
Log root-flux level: 0.450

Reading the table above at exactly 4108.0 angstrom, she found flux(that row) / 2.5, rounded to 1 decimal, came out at 3.1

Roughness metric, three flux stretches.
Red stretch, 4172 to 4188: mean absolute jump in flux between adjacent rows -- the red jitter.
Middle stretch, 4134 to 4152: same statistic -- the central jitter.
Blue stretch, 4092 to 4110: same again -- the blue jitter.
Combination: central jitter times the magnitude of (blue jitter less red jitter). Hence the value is 0.029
